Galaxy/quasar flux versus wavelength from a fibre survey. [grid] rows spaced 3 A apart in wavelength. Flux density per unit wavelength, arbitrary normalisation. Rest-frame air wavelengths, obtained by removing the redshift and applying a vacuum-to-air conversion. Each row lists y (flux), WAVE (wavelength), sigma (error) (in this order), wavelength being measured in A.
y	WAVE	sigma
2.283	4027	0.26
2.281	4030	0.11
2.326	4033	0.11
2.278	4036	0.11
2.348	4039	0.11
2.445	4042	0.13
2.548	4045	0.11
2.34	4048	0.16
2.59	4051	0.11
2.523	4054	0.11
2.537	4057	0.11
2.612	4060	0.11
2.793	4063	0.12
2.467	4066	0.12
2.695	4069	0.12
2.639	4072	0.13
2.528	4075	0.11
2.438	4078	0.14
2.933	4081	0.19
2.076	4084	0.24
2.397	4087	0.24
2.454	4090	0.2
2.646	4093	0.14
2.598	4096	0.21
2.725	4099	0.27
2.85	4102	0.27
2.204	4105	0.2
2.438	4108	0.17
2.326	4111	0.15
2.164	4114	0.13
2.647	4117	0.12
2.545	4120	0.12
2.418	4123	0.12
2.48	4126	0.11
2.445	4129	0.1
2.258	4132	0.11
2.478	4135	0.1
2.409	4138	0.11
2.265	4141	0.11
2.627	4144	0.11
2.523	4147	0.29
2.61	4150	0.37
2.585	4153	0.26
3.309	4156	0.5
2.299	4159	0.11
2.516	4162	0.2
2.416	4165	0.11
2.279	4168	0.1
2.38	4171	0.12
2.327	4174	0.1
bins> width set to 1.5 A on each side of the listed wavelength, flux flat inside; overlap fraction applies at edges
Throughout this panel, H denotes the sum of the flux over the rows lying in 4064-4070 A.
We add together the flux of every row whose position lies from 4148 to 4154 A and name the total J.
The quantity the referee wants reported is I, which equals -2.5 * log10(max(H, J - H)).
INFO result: -1.78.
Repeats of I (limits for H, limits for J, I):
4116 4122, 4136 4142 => -1.79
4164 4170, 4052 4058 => -1.68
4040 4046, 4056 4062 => -1.75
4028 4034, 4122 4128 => -1.66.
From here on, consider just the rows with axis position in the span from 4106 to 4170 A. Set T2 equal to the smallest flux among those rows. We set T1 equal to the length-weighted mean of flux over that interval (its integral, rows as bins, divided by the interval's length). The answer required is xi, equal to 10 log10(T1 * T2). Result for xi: 7.29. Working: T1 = 2.48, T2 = 2.164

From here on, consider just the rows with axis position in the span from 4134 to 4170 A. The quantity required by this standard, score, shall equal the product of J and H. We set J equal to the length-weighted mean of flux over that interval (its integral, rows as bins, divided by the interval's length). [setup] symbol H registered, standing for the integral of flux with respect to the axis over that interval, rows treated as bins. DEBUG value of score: 230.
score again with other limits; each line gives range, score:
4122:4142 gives 115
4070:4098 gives 179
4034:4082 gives 309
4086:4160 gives 466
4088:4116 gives 174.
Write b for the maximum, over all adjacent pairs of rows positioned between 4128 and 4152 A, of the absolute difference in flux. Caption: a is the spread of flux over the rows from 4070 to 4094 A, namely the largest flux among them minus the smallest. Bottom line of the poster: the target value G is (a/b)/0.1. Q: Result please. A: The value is 24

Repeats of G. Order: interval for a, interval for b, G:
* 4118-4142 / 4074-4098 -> 3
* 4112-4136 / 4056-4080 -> 15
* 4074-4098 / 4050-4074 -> 26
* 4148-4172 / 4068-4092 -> 12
